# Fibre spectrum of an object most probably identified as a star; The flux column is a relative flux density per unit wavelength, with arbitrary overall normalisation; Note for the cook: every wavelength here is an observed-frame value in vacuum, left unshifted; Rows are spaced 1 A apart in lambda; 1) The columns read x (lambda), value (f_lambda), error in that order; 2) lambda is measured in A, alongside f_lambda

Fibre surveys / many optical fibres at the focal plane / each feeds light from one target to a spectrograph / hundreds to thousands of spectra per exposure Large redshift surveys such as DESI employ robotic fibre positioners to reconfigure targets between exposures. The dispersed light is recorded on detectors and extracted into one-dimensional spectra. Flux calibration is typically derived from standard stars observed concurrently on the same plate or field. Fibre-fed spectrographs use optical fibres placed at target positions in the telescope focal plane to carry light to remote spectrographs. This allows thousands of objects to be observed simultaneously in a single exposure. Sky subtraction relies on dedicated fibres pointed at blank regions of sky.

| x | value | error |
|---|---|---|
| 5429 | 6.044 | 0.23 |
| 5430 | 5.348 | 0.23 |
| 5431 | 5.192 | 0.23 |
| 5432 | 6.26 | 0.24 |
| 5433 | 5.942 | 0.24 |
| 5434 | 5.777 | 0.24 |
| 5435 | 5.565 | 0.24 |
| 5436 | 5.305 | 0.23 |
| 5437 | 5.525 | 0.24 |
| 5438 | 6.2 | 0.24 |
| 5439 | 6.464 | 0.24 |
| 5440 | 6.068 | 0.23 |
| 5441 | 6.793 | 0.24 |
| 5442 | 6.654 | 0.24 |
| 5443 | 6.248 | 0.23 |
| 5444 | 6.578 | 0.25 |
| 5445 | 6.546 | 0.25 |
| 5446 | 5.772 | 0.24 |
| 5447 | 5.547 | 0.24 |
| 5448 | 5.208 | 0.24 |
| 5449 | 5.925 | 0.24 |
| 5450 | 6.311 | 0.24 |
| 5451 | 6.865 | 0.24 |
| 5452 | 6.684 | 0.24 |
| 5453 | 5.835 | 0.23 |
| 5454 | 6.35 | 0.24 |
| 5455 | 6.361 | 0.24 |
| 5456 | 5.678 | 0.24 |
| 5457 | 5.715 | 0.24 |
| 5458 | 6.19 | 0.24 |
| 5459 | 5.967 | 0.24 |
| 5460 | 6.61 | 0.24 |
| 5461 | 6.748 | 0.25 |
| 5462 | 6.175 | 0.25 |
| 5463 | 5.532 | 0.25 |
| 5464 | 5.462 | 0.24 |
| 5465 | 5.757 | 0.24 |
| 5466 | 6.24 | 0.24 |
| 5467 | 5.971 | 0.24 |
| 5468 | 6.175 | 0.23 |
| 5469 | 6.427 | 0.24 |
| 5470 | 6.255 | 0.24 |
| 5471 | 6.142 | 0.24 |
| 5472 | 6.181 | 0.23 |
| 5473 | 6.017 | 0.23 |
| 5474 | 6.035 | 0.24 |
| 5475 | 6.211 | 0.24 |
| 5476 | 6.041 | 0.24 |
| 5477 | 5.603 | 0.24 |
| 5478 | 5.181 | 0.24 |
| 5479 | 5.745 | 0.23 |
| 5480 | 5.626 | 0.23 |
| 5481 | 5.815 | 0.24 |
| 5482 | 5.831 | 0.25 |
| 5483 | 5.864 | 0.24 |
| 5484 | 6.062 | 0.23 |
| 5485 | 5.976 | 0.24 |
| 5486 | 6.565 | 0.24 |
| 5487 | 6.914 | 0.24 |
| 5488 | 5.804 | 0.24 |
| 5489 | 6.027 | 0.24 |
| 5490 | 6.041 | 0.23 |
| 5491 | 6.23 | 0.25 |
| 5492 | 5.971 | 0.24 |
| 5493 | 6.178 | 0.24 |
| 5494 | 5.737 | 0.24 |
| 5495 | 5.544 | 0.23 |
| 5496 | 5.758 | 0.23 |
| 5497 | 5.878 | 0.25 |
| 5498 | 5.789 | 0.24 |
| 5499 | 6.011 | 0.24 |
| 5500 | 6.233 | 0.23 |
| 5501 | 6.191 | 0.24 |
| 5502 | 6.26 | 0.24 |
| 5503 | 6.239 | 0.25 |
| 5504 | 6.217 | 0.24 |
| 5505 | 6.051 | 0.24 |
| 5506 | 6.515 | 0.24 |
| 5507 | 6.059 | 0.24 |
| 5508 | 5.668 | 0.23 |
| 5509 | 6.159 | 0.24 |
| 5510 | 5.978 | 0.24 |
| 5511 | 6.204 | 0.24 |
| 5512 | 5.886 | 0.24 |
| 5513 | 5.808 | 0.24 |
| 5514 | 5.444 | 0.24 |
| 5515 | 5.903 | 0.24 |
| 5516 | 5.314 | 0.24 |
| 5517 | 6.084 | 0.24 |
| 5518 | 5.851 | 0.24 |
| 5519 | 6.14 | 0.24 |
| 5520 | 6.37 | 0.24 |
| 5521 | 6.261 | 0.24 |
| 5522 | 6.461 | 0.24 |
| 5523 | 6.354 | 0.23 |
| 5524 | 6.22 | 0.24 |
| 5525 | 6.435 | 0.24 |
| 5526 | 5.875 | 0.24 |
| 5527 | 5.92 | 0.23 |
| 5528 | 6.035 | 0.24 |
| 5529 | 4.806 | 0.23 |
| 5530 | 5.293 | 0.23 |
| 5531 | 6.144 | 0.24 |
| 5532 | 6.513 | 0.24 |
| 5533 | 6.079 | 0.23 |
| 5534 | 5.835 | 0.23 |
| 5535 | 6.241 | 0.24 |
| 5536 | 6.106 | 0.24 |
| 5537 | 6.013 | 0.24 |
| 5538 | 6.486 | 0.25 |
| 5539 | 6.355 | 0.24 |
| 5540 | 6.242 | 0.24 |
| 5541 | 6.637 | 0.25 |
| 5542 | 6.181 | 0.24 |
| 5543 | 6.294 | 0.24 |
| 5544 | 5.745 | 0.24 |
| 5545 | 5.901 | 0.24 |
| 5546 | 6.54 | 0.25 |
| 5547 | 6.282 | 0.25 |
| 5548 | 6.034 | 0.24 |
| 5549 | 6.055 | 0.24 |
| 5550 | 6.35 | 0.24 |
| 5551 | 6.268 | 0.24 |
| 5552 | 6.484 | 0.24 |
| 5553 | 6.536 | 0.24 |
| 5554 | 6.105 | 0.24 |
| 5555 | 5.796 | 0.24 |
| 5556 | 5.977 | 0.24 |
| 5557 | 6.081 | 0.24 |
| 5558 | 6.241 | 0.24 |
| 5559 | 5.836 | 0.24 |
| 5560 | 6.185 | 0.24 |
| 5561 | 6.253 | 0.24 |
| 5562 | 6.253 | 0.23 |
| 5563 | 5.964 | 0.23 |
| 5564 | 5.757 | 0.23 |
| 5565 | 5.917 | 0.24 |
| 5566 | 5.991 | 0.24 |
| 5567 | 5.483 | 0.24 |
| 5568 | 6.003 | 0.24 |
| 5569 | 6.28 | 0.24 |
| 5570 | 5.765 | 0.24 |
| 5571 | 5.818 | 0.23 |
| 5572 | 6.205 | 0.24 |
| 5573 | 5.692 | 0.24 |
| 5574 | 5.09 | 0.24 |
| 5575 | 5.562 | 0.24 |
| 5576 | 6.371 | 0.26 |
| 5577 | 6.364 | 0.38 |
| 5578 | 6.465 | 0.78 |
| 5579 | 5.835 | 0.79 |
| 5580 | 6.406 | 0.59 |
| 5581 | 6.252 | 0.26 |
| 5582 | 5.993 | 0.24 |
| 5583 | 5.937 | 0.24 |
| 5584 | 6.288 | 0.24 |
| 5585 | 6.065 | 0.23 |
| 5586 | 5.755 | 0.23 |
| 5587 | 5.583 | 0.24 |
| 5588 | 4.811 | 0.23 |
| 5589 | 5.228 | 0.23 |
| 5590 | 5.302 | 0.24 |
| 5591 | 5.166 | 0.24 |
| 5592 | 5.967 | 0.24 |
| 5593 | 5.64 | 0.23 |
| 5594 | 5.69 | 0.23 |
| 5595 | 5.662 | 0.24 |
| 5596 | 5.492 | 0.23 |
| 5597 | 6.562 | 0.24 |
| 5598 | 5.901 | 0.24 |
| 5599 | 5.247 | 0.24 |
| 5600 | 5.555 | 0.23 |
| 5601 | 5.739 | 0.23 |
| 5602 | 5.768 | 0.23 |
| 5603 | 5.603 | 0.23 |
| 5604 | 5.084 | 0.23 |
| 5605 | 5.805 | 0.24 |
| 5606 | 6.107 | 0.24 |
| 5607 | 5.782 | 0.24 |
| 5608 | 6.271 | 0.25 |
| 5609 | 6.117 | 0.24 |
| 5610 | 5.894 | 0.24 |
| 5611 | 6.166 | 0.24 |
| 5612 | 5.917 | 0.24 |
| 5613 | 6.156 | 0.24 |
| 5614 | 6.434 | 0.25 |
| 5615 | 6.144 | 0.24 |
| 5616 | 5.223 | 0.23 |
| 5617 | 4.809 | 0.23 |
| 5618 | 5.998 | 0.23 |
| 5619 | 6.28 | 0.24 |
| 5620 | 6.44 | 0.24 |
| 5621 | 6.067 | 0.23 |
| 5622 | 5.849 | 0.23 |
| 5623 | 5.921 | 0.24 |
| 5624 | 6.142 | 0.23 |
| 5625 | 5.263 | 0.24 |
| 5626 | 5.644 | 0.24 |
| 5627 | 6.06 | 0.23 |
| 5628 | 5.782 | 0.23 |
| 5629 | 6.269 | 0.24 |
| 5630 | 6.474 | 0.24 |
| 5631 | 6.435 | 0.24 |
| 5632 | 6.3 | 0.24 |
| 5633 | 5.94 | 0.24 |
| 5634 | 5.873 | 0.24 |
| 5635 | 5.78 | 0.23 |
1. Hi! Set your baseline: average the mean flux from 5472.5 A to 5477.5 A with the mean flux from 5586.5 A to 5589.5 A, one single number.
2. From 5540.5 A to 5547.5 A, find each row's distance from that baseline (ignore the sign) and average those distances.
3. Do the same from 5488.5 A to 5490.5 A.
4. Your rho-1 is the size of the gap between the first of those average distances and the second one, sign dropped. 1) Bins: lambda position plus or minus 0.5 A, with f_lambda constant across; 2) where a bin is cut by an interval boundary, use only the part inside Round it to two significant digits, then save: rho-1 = 0.19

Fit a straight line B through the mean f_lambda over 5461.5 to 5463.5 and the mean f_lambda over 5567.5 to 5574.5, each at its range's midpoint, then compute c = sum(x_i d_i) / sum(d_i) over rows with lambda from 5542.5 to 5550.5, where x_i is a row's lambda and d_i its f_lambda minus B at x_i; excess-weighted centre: 5546.9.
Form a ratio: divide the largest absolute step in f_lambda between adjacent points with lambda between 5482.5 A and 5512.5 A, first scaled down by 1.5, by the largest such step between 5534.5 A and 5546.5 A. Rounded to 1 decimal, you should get 1.2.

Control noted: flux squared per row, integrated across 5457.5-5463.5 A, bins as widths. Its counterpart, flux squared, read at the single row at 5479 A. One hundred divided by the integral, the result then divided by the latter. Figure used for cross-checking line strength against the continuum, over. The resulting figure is 0.0131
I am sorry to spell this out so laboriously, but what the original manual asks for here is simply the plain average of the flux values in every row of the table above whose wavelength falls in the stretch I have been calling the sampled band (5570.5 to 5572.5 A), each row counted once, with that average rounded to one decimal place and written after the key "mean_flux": 6.0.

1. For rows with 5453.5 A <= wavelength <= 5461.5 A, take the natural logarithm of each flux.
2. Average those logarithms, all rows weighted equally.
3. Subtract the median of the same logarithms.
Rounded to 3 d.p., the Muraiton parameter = -0.013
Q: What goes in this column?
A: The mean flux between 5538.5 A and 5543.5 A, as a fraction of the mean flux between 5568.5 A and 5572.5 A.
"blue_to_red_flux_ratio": 1.05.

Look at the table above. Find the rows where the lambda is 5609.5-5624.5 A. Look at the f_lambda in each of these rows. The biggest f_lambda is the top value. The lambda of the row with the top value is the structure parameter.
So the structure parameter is 5620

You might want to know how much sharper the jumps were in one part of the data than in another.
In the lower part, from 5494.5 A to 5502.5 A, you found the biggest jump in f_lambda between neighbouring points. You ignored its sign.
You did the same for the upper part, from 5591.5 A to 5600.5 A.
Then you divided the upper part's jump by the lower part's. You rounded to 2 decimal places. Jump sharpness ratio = 4.82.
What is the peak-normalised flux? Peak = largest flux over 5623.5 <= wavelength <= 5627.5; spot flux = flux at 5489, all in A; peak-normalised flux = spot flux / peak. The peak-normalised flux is 0.98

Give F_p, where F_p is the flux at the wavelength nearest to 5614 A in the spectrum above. 6.434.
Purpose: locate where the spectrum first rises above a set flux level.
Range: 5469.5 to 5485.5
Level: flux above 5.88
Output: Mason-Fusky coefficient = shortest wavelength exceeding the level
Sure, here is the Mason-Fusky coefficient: 5470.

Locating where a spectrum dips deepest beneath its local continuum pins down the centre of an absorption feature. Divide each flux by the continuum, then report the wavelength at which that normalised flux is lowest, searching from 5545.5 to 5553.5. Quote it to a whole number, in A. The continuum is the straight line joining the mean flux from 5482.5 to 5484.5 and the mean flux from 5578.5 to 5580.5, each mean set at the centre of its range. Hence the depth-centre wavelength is 5548 A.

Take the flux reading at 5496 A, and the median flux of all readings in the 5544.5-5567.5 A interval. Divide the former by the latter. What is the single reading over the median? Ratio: 0.95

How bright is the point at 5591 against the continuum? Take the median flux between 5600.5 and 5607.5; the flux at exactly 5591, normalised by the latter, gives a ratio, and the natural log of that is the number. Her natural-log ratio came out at -0.11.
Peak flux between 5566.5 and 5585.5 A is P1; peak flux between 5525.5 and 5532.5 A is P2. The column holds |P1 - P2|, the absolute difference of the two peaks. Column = 0.0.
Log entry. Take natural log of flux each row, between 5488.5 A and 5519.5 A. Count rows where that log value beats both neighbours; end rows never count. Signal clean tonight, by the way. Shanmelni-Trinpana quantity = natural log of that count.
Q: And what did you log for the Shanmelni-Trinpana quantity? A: 2.30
